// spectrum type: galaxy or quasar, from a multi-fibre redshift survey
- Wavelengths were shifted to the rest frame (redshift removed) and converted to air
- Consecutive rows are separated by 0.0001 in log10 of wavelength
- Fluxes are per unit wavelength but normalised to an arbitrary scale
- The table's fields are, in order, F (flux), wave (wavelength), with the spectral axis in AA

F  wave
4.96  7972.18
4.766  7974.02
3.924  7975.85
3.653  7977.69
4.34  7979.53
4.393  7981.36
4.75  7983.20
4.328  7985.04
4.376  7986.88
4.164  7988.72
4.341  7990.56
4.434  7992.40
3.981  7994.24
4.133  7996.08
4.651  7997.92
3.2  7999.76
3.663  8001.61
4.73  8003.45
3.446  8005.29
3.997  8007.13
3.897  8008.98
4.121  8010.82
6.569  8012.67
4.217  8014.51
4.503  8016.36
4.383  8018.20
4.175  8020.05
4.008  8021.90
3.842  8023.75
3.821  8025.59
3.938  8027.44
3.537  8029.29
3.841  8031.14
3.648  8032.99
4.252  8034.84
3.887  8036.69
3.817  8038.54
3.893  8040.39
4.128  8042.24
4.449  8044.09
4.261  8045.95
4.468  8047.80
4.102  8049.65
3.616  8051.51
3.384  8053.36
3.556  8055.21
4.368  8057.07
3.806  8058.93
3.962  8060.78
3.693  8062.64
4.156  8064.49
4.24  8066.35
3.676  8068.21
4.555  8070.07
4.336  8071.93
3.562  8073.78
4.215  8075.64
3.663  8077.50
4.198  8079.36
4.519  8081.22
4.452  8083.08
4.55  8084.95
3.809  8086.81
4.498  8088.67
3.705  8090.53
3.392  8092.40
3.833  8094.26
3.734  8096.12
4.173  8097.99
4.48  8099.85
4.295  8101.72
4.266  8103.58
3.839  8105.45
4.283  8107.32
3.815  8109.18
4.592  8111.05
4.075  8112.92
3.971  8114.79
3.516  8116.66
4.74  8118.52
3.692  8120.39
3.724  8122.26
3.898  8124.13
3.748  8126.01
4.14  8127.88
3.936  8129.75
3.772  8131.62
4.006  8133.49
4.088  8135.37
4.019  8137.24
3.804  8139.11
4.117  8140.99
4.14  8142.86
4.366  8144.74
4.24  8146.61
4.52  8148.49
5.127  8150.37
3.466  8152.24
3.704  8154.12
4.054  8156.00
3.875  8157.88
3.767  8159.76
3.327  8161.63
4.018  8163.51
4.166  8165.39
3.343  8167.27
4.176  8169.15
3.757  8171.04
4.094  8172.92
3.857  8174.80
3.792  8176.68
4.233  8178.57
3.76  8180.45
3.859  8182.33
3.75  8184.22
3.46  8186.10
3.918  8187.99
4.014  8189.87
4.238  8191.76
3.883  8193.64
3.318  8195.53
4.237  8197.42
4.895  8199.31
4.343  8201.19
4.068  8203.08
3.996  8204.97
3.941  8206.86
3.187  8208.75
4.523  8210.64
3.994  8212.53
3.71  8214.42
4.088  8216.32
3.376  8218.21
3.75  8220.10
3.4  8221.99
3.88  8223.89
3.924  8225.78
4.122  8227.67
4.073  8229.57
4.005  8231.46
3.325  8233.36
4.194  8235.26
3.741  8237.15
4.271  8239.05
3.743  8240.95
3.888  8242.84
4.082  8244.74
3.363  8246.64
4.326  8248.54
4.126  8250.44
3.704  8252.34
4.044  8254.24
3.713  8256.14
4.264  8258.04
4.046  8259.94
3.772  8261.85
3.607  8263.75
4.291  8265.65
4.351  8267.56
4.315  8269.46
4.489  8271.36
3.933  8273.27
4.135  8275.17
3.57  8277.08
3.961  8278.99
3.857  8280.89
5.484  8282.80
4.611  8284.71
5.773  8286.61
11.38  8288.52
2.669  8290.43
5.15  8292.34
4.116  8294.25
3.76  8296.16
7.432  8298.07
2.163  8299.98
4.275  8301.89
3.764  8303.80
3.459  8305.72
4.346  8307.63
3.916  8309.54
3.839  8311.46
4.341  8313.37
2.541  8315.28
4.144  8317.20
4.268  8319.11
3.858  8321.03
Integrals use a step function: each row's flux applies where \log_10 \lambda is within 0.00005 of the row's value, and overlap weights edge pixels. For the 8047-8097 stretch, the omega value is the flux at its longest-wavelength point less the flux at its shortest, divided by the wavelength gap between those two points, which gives -0.015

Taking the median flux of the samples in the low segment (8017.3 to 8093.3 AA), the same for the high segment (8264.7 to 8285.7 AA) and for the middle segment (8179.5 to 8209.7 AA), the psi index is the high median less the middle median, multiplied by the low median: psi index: 1.4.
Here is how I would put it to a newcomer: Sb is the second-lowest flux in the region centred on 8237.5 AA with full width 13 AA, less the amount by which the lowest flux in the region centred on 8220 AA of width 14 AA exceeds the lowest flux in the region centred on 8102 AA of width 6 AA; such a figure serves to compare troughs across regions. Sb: 4.63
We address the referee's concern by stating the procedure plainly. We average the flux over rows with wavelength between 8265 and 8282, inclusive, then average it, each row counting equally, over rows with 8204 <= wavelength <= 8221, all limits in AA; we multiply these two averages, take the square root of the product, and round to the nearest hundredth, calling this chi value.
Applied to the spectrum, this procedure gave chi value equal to 3.97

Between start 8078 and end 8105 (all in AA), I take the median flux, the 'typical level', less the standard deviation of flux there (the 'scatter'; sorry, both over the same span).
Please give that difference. 3.9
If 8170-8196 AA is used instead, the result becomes 3.6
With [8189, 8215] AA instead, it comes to 3.6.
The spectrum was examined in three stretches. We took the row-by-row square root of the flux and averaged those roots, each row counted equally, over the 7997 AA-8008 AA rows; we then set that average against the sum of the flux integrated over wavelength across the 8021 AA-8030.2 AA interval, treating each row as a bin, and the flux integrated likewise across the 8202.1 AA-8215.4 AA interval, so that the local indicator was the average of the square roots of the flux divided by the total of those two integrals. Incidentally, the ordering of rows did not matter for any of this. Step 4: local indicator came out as 0.0227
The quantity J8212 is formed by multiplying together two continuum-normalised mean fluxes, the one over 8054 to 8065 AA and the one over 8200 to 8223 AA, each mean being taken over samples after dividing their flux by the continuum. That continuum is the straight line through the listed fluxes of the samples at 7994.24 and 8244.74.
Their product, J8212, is 0.93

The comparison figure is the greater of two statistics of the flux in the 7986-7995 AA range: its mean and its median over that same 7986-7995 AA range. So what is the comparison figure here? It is 4.34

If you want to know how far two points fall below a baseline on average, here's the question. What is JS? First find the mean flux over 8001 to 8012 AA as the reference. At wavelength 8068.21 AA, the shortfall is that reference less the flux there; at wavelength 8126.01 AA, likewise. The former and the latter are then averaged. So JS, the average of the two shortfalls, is 0.3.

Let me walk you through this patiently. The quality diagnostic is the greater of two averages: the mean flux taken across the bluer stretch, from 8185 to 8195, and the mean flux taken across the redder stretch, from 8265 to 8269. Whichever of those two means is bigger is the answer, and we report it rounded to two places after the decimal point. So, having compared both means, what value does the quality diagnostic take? 4.32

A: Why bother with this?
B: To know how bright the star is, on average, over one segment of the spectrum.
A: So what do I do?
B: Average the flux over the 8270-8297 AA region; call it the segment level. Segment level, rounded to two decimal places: 4.78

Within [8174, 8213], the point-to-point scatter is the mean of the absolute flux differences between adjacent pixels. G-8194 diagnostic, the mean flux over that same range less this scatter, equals 3.55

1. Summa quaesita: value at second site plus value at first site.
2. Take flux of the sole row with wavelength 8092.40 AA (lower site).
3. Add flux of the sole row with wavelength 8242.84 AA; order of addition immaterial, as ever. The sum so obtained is 7.3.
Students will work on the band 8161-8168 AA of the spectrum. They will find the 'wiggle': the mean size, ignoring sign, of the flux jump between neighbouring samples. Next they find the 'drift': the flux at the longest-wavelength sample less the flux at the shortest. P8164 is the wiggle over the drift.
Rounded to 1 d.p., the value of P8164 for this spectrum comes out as 34.6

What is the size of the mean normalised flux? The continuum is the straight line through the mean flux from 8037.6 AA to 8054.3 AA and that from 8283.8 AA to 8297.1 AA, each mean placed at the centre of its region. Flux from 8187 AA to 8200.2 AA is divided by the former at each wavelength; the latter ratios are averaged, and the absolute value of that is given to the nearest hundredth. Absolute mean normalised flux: 0.84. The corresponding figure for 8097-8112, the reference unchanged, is 0.97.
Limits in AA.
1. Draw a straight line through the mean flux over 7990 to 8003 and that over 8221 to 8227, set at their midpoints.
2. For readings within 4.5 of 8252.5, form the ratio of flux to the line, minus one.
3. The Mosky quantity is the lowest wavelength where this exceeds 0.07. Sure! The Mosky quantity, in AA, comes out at 8248.54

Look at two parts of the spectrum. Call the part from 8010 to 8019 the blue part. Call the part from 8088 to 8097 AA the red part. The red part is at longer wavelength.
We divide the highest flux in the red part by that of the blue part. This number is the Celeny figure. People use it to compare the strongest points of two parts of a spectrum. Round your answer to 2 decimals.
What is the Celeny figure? 0.68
